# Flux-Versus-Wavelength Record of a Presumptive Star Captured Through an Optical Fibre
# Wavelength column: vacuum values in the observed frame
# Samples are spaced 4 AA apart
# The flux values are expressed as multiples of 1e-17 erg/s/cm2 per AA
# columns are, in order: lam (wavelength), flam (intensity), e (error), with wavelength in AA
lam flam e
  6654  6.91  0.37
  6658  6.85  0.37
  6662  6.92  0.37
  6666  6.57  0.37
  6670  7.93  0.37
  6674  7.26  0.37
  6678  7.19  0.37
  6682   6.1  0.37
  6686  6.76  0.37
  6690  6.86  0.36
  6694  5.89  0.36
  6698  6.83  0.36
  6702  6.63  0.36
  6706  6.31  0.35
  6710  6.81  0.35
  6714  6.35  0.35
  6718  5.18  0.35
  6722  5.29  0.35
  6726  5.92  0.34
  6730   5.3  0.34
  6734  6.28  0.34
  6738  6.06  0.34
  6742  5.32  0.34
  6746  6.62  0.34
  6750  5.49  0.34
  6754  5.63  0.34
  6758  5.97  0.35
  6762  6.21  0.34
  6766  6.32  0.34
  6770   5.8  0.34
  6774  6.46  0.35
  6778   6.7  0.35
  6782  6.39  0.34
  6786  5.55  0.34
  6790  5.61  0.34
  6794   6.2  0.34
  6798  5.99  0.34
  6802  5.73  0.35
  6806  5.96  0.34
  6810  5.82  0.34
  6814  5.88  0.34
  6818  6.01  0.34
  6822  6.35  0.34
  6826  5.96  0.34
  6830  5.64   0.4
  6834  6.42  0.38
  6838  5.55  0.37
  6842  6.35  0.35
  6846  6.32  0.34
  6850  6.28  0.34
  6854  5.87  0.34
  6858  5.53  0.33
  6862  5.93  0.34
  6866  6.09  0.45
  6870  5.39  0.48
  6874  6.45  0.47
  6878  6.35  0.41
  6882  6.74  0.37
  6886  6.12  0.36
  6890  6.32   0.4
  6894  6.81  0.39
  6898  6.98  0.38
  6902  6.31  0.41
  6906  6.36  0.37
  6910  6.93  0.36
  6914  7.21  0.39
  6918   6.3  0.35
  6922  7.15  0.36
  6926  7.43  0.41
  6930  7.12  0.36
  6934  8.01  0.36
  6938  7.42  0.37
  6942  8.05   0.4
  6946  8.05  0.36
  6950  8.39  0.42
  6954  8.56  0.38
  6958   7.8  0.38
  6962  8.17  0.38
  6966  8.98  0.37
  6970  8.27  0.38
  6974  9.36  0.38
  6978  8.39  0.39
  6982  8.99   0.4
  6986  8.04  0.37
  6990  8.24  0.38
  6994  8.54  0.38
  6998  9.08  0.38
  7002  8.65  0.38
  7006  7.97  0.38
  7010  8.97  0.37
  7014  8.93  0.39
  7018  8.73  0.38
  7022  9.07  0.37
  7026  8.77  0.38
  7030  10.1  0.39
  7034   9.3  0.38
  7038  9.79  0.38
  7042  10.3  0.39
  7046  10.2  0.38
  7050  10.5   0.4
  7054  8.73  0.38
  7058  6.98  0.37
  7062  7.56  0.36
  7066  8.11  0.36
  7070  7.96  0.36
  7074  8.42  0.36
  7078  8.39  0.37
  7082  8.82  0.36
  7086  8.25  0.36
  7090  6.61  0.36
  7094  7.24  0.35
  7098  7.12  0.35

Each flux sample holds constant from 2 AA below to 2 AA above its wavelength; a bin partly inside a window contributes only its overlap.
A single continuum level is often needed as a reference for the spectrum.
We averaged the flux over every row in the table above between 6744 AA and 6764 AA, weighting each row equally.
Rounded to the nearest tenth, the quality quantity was 6.0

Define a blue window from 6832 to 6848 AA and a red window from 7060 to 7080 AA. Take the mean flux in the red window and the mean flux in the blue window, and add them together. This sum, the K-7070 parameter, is 14.25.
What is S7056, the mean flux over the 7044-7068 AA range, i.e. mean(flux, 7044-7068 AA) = 8.7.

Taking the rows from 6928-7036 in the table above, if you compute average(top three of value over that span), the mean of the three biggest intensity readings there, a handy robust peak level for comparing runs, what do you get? 10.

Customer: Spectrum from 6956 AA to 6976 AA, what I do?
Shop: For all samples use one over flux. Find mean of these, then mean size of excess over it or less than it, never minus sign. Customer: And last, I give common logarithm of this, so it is -2.2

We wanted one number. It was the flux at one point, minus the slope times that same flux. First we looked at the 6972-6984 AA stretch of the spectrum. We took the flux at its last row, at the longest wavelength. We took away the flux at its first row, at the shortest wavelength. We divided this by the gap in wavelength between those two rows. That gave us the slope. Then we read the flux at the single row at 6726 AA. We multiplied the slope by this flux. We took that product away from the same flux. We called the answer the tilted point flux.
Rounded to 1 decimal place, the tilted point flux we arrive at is 6.2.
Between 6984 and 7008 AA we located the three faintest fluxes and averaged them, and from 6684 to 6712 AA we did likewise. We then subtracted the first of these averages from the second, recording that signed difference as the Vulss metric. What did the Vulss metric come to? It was -1.8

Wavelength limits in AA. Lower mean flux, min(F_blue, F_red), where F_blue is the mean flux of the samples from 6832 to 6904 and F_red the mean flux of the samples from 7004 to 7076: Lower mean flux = 6.21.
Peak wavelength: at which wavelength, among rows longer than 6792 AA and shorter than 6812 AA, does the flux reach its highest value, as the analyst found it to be 6794 AA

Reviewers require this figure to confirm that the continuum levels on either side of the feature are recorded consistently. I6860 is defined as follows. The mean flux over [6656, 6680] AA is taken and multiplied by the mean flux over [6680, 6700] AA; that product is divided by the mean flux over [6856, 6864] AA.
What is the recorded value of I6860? 8.1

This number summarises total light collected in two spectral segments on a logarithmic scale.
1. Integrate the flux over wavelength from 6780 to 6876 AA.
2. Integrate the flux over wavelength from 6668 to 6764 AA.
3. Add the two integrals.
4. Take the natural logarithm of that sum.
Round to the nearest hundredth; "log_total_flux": 7.07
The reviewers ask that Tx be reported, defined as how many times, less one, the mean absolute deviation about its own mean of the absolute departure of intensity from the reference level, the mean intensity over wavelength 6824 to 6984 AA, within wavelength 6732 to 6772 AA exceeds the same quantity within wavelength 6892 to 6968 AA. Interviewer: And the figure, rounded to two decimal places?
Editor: -0.26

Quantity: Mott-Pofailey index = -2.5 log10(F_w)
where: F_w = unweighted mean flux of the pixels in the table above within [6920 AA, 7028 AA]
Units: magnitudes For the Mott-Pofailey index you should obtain -2.30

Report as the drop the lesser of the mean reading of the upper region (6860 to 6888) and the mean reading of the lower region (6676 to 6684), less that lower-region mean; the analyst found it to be -0.49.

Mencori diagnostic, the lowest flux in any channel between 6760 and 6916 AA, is 5.39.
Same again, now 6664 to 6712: 5.89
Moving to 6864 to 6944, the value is 5.39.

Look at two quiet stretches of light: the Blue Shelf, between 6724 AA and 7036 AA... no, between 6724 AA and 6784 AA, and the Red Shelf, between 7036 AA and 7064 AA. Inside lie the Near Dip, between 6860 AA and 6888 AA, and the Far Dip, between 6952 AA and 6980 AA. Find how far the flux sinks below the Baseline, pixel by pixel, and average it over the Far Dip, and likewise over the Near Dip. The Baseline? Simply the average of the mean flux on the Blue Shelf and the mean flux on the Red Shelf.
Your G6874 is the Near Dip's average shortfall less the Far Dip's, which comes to 2.4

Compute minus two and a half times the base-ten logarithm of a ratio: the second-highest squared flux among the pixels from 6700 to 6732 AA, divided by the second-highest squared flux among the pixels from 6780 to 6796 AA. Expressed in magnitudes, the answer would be -0.15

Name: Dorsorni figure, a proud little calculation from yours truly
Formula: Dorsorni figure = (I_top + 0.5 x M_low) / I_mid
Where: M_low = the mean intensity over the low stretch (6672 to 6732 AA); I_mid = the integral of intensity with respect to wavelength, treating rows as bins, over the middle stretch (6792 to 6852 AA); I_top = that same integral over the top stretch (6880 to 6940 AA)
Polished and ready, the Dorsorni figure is 1.15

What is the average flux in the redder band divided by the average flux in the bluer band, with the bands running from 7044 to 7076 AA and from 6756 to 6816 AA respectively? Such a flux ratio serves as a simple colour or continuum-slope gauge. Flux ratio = 1.42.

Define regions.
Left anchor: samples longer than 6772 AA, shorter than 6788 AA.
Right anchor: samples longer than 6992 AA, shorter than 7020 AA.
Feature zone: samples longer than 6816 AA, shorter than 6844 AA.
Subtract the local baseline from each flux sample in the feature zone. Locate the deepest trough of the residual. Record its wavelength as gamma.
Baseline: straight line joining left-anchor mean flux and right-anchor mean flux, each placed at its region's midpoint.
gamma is 6838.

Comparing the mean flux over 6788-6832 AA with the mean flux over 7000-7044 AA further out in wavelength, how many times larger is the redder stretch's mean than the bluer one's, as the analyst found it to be 1.5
